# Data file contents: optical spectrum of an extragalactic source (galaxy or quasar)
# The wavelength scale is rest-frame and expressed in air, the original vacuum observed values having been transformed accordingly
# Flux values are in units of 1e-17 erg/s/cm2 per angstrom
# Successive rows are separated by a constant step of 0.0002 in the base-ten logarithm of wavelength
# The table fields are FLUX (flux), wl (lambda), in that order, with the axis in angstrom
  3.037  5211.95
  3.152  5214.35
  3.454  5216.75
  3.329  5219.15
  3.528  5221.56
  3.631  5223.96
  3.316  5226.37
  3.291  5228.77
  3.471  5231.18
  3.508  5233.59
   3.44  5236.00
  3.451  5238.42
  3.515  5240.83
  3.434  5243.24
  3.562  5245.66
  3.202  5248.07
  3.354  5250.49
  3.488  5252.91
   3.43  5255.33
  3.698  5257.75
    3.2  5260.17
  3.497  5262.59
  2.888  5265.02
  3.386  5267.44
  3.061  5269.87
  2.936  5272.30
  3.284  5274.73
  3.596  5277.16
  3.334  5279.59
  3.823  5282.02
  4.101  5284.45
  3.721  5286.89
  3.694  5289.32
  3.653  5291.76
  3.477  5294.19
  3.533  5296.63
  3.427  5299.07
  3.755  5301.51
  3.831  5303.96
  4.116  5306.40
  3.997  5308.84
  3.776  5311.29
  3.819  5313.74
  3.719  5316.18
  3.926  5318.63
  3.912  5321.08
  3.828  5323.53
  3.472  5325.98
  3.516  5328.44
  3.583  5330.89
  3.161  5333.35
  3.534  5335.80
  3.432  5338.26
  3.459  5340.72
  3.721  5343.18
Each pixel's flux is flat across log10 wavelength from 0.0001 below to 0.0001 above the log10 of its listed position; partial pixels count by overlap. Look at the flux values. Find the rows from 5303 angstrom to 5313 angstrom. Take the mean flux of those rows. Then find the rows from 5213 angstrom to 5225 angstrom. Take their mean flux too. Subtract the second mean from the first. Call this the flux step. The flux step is 0.51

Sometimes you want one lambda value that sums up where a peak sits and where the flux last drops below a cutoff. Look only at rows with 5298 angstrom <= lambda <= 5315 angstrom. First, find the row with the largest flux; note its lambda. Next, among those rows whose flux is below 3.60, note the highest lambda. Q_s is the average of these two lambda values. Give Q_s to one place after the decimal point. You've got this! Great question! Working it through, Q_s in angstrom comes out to 5302.7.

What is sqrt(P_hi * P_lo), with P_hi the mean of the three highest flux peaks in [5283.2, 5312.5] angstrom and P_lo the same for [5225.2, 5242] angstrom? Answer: 3.77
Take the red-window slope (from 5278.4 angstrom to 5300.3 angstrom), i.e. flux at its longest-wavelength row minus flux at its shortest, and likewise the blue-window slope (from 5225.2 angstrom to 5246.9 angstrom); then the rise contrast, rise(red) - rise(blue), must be -0.2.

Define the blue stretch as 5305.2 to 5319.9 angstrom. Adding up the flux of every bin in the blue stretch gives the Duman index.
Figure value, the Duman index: 23.4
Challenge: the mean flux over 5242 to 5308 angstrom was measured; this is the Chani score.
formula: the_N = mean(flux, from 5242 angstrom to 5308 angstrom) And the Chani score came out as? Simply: 3.50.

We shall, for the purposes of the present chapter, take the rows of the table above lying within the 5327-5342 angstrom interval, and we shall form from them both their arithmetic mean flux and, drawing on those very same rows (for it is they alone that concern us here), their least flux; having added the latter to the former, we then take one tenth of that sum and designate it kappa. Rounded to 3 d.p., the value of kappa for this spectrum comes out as 0.661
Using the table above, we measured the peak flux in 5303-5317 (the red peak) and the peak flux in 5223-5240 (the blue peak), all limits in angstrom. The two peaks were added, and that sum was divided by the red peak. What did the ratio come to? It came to 1.88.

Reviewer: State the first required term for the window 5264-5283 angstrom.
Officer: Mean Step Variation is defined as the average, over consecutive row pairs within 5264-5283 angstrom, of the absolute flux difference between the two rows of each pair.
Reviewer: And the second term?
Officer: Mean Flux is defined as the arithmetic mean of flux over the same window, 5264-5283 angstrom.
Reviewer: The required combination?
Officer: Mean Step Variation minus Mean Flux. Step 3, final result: -2.95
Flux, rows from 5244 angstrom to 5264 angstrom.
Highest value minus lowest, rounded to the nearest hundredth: 0.50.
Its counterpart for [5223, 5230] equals 0.34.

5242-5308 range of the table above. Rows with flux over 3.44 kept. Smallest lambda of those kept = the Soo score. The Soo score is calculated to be 5245.66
